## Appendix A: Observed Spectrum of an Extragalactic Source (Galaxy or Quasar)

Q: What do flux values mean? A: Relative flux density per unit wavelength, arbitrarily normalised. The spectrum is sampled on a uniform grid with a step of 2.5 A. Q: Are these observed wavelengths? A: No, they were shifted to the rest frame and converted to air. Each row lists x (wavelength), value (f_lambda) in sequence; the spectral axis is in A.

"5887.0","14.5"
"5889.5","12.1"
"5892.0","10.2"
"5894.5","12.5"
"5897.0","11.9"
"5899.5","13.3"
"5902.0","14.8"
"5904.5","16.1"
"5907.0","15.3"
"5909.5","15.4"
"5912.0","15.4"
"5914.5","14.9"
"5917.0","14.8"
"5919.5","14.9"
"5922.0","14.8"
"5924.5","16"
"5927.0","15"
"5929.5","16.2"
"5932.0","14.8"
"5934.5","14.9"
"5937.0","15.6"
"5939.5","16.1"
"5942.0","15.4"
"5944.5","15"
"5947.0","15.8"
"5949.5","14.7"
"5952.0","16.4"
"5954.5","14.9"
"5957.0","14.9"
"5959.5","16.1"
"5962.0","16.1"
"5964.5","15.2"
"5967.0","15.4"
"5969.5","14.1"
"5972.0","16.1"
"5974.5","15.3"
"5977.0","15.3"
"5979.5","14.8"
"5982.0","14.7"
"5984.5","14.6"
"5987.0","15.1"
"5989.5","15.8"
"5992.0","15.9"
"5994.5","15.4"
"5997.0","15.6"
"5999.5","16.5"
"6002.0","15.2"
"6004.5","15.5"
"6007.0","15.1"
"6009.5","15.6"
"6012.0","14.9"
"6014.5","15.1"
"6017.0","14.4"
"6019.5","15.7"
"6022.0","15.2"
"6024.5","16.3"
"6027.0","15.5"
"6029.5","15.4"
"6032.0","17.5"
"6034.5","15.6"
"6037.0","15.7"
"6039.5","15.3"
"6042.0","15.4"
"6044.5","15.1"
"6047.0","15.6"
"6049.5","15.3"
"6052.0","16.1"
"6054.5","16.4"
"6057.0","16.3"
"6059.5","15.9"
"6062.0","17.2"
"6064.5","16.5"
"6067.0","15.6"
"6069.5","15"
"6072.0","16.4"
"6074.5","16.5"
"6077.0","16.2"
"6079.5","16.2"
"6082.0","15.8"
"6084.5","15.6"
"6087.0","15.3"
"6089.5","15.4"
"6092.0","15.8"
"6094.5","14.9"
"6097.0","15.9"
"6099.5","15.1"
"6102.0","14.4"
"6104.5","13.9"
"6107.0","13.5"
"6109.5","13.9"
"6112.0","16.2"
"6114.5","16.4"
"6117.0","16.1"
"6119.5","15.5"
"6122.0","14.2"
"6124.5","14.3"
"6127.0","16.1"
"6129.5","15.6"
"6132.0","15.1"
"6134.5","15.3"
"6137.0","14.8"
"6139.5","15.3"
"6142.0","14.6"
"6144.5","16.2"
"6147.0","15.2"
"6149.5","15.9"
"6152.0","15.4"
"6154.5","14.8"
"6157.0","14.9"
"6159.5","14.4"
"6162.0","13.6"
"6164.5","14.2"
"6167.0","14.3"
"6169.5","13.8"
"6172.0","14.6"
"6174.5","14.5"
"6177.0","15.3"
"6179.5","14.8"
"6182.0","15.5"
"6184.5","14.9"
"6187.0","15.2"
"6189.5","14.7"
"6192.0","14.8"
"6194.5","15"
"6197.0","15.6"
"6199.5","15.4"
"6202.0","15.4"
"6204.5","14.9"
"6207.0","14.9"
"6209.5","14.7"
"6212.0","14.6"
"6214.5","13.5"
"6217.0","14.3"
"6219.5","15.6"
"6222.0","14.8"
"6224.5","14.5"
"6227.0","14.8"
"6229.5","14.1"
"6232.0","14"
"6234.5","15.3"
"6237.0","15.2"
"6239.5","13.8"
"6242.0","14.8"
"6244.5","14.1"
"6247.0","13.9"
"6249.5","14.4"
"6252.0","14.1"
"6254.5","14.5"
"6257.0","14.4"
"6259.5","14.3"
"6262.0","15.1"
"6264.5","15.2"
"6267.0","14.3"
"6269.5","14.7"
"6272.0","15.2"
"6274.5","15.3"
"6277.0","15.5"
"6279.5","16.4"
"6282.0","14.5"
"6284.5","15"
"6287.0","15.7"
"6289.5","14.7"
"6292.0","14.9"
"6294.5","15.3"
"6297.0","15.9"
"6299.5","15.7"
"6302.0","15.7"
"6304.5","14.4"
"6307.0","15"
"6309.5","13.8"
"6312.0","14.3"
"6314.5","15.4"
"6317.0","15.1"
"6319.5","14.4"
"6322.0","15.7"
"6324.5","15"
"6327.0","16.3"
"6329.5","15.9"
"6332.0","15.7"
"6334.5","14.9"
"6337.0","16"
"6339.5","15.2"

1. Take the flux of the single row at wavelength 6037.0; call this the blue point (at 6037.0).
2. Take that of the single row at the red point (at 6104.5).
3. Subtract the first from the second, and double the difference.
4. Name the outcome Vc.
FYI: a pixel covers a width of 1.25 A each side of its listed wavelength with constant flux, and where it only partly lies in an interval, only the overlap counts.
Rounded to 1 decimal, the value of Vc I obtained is -3.6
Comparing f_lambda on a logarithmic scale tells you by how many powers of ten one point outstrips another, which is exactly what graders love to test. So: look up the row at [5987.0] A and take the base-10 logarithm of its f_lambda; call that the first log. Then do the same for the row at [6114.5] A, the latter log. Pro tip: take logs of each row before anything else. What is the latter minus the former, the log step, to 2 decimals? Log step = 0.04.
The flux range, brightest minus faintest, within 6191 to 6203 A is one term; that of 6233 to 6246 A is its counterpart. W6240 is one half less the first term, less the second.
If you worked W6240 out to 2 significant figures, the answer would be -1.8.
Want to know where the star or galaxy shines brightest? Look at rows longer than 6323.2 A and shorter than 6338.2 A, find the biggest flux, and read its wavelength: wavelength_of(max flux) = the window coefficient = 6327.0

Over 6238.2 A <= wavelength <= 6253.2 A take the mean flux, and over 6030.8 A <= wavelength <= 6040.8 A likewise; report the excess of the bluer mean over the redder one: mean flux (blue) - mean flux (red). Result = 1.8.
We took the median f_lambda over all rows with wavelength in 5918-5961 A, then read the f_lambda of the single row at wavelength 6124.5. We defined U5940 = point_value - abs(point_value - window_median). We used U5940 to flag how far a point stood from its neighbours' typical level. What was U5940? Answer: 13.6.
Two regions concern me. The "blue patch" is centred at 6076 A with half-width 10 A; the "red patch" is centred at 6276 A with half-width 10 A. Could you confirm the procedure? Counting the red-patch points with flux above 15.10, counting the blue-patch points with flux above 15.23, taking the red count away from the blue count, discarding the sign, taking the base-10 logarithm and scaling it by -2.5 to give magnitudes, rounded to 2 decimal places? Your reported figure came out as -1.19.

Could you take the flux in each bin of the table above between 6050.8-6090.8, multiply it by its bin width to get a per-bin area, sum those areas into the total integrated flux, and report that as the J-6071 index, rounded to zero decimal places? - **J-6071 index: 641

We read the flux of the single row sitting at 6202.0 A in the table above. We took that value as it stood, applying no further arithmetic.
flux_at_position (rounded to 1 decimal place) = 15.4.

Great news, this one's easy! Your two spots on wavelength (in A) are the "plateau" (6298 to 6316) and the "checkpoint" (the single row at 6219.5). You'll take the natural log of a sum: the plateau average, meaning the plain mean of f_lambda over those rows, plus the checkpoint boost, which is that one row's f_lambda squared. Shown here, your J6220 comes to 5.55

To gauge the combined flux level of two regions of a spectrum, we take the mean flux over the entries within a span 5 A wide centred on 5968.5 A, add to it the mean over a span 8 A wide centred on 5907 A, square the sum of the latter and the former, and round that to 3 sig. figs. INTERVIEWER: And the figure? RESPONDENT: 921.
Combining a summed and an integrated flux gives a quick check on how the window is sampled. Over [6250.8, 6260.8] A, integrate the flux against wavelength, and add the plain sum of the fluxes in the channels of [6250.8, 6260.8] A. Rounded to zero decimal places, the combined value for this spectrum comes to 201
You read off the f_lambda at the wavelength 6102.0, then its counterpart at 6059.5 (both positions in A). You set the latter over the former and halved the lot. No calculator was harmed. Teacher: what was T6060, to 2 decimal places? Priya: 0.55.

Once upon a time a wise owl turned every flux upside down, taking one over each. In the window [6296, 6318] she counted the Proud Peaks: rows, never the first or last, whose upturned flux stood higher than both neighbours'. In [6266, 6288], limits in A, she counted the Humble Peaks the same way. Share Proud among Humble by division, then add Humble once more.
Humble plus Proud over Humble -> 3.00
